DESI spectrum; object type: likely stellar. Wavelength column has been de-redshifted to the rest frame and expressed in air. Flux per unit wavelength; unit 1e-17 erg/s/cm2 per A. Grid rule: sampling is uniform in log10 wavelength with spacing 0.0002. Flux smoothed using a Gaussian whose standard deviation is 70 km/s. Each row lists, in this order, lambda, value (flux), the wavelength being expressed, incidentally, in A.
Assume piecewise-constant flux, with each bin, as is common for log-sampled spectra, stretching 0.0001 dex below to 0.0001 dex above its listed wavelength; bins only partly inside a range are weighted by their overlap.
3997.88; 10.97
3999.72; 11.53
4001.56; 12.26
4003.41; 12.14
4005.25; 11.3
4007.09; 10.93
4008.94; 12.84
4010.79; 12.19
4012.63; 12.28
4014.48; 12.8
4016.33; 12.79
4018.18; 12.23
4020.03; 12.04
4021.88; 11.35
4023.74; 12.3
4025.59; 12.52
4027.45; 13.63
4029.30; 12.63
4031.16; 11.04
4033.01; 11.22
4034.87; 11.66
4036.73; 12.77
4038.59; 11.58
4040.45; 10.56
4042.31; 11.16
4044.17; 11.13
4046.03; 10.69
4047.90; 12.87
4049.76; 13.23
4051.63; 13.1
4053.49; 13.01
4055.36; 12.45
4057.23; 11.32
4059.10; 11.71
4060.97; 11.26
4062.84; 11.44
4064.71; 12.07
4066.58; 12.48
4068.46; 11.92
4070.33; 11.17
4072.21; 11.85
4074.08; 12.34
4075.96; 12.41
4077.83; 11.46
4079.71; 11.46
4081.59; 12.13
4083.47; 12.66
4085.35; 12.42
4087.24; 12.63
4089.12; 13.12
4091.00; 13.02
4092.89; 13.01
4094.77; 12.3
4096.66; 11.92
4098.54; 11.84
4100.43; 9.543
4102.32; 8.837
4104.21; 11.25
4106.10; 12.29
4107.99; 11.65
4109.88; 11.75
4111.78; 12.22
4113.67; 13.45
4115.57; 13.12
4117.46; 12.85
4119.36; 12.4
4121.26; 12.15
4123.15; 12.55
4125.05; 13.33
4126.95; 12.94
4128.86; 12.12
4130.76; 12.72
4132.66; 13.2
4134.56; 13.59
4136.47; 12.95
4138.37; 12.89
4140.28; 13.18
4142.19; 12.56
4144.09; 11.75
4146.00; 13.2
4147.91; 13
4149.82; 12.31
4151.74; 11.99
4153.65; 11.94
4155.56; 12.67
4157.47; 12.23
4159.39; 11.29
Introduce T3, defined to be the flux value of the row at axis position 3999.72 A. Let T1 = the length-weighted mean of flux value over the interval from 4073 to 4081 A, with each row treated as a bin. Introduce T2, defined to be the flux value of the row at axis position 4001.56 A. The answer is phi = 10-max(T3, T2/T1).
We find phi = -1.5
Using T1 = 11.94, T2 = 12.26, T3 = 11.53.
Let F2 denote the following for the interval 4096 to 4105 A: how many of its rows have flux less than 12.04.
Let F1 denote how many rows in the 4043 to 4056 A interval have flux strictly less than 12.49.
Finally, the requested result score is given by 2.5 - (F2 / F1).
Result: 0.83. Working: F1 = 3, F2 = 5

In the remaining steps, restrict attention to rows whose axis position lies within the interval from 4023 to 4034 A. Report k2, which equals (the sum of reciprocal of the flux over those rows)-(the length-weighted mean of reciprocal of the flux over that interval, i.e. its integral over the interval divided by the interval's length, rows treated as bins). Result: 0.411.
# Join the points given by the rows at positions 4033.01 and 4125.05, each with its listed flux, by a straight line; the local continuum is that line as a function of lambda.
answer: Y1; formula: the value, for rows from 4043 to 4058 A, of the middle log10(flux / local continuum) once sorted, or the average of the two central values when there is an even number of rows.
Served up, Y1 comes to 0.036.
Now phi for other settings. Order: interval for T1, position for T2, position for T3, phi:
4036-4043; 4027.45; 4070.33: -1.2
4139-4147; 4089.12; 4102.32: 1.2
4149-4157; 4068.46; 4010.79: -2.2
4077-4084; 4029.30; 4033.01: -1.2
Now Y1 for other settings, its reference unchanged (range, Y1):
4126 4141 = -0.019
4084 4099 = 0.003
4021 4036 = 0.032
